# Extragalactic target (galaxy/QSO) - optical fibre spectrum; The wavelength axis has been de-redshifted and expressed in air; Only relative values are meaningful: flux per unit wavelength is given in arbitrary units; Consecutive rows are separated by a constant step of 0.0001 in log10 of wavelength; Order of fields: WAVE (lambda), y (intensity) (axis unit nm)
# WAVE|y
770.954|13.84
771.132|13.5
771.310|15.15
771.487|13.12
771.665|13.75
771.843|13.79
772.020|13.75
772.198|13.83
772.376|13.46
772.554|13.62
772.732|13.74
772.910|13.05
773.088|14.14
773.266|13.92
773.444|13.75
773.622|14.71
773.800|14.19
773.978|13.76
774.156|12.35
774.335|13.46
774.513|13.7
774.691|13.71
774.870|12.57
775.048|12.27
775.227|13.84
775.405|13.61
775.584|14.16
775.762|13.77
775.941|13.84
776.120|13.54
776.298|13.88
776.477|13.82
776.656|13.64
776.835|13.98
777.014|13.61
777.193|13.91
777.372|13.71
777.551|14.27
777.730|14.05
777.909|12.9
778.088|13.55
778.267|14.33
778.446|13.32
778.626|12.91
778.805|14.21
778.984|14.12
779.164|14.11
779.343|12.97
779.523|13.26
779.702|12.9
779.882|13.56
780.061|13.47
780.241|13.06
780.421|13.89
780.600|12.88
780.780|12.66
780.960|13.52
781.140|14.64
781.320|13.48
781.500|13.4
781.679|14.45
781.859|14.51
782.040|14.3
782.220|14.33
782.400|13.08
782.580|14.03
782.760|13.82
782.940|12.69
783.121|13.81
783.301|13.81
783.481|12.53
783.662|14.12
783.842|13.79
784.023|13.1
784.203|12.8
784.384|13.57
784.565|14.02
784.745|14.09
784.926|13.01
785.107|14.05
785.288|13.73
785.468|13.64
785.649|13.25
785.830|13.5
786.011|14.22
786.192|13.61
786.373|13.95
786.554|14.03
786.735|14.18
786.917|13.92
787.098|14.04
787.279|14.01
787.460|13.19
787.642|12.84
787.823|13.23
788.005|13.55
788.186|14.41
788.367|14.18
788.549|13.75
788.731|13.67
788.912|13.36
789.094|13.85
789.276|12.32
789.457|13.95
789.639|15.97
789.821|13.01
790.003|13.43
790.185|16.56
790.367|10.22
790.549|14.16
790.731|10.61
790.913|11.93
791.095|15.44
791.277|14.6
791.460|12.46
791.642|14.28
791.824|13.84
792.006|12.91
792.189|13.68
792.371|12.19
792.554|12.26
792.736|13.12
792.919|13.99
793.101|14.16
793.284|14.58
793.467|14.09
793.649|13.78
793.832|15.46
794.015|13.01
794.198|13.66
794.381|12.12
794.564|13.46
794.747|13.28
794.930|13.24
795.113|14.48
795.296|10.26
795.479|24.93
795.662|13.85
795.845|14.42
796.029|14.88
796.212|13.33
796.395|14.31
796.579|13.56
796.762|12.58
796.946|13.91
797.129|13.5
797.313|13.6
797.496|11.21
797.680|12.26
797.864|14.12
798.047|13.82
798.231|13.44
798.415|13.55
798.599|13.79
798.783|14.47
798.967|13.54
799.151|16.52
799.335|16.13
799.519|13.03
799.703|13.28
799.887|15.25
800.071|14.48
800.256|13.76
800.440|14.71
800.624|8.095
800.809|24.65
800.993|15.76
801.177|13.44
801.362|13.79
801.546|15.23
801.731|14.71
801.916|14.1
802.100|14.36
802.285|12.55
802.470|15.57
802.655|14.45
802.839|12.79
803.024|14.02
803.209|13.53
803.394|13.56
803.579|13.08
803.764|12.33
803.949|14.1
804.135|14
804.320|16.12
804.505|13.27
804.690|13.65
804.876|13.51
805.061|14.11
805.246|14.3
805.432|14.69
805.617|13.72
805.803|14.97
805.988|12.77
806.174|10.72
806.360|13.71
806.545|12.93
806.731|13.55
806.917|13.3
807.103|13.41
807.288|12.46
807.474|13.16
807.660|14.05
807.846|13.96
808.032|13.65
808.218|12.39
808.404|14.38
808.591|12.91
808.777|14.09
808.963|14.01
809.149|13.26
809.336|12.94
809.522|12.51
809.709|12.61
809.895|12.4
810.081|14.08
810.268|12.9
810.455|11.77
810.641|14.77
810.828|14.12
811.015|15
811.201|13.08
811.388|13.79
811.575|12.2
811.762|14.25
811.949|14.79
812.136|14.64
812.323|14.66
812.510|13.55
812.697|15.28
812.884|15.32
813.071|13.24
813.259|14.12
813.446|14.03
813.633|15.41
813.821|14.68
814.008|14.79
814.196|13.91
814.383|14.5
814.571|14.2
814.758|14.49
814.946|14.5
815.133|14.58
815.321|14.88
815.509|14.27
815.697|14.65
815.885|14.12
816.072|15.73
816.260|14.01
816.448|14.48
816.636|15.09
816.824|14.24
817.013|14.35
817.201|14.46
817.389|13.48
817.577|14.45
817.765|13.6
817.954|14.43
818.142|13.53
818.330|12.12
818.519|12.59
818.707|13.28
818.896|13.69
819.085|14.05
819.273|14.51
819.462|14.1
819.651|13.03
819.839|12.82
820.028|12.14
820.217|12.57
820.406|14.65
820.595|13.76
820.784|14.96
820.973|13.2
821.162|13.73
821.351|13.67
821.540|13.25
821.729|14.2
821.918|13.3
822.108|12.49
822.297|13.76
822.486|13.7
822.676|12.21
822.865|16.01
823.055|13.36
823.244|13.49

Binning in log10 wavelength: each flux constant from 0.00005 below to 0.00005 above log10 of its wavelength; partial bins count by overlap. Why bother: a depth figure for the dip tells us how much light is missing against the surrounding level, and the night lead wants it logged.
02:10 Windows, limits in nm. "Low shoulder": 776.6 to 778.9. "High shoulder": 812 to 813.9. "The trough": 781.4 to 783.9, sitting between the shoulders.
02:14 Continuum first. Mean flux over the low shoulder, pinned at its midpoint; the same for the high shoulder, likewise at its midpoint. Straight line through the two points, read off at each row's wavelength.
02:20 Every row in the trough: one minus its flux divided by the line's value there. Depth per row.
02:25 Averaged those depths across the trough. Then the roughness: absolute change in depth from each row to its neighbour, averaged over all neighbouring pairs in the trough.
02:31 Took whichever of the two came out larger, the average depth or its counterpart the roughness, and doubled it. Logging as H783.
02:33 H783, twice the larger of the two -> 0.102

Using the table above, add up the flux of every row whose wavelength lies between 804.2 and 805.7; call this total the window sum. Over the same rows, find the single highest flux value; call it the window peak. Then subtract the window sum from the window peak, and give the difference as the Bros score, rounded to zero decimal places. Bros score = -97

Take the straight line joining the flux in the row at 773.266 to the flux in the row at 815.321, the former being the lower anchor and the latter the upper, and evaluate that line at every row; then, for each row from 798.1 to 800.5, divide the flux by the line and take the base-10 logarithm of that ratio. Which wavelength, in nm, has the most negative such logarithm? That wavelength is 799.519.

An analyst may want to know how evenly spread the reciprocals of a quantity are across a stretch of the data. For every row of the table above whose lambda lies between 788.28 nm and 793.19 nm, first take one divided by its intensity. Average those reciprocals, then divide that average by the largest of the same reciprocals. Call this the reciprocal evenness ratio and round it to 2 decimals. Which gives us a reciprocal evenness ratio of 0.77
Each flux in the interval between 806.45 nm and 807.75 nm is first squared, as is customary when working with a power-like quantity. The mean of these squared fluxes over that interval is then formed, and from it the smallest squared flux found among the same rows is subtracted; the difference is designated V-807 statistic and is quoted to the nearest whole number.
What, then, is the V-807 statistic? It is 21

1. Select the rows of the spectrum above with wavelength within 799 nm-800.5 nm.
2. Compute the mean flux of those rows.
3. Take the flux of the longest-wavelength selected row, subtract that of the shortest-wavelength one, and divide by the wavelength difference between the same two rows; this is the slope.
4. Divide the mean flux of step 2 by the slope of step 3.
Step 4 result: -10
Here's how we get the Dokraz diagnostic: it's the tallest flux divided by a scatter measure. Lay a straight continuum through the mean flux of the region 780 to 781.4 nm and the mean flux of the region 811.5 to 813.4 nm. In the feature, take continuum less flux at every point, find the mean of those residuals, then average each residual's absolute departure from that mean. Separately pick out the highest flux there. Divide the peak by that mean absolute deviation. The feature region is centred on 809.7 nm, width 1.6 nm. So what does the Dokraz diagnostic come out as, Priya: 25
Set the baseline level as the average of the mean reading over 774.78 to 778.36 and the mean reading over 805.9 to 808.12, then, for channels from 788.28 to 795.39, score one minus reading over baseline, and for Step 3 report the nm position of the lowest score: 790.185 nm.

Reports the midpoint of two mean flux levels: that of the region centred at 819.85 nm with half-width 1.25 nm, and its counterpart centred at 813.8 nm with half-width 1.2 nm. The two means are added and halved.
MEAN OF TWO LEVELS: 14.0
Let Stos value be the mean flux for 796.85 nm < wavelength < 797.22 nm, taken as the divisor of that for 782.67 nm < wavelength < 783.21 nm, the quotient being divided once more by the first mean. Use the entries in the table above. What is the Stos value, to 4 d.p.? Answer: 0.0716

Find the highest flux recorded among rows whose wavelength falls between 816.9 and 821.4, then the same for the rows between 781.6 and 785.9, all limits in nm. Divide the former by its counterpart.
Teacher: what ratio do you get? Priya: 1.03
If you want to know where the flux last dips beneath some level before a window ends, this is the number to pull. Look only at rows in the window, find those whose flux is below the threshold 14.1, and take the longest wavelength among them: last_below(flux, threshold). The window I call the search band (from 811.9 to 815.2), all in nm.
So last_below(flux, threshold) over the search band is 814.196 nm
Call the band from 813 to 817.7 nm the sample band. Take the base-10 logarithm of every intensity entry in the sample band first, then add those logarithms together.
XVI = 29.0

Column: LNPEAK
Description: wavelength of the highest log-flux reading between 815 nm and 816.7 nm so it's 816.072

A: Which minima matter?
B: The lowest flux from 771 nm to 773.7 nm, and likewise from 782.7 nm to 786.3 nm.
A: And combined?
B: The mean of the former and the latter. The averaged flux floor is 12.8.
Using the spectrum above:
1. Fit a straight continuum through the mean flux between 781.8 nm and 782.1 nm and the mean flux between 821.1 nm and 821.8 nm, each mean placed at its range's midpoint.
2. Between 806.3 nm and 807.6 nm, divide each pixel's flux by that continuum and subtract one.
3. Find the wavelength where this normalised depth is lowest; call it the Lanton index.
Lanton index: 807.288 nm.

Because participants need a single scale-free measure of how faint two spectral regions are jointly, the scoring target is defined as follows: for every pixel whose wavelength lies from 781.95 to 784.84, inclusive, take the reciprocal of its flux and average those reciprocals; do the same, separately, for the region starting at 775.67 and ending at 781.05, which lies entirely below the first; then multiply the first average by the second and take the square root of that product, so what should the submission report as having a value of 0.0736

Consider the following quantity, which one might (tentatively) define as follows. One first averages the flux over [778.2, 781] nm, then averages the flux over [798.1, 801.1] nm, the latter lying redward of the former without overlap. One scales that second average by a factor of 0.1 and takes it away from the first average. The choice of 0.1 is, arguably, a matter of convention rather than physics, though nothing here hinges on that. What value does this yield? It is 12.0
